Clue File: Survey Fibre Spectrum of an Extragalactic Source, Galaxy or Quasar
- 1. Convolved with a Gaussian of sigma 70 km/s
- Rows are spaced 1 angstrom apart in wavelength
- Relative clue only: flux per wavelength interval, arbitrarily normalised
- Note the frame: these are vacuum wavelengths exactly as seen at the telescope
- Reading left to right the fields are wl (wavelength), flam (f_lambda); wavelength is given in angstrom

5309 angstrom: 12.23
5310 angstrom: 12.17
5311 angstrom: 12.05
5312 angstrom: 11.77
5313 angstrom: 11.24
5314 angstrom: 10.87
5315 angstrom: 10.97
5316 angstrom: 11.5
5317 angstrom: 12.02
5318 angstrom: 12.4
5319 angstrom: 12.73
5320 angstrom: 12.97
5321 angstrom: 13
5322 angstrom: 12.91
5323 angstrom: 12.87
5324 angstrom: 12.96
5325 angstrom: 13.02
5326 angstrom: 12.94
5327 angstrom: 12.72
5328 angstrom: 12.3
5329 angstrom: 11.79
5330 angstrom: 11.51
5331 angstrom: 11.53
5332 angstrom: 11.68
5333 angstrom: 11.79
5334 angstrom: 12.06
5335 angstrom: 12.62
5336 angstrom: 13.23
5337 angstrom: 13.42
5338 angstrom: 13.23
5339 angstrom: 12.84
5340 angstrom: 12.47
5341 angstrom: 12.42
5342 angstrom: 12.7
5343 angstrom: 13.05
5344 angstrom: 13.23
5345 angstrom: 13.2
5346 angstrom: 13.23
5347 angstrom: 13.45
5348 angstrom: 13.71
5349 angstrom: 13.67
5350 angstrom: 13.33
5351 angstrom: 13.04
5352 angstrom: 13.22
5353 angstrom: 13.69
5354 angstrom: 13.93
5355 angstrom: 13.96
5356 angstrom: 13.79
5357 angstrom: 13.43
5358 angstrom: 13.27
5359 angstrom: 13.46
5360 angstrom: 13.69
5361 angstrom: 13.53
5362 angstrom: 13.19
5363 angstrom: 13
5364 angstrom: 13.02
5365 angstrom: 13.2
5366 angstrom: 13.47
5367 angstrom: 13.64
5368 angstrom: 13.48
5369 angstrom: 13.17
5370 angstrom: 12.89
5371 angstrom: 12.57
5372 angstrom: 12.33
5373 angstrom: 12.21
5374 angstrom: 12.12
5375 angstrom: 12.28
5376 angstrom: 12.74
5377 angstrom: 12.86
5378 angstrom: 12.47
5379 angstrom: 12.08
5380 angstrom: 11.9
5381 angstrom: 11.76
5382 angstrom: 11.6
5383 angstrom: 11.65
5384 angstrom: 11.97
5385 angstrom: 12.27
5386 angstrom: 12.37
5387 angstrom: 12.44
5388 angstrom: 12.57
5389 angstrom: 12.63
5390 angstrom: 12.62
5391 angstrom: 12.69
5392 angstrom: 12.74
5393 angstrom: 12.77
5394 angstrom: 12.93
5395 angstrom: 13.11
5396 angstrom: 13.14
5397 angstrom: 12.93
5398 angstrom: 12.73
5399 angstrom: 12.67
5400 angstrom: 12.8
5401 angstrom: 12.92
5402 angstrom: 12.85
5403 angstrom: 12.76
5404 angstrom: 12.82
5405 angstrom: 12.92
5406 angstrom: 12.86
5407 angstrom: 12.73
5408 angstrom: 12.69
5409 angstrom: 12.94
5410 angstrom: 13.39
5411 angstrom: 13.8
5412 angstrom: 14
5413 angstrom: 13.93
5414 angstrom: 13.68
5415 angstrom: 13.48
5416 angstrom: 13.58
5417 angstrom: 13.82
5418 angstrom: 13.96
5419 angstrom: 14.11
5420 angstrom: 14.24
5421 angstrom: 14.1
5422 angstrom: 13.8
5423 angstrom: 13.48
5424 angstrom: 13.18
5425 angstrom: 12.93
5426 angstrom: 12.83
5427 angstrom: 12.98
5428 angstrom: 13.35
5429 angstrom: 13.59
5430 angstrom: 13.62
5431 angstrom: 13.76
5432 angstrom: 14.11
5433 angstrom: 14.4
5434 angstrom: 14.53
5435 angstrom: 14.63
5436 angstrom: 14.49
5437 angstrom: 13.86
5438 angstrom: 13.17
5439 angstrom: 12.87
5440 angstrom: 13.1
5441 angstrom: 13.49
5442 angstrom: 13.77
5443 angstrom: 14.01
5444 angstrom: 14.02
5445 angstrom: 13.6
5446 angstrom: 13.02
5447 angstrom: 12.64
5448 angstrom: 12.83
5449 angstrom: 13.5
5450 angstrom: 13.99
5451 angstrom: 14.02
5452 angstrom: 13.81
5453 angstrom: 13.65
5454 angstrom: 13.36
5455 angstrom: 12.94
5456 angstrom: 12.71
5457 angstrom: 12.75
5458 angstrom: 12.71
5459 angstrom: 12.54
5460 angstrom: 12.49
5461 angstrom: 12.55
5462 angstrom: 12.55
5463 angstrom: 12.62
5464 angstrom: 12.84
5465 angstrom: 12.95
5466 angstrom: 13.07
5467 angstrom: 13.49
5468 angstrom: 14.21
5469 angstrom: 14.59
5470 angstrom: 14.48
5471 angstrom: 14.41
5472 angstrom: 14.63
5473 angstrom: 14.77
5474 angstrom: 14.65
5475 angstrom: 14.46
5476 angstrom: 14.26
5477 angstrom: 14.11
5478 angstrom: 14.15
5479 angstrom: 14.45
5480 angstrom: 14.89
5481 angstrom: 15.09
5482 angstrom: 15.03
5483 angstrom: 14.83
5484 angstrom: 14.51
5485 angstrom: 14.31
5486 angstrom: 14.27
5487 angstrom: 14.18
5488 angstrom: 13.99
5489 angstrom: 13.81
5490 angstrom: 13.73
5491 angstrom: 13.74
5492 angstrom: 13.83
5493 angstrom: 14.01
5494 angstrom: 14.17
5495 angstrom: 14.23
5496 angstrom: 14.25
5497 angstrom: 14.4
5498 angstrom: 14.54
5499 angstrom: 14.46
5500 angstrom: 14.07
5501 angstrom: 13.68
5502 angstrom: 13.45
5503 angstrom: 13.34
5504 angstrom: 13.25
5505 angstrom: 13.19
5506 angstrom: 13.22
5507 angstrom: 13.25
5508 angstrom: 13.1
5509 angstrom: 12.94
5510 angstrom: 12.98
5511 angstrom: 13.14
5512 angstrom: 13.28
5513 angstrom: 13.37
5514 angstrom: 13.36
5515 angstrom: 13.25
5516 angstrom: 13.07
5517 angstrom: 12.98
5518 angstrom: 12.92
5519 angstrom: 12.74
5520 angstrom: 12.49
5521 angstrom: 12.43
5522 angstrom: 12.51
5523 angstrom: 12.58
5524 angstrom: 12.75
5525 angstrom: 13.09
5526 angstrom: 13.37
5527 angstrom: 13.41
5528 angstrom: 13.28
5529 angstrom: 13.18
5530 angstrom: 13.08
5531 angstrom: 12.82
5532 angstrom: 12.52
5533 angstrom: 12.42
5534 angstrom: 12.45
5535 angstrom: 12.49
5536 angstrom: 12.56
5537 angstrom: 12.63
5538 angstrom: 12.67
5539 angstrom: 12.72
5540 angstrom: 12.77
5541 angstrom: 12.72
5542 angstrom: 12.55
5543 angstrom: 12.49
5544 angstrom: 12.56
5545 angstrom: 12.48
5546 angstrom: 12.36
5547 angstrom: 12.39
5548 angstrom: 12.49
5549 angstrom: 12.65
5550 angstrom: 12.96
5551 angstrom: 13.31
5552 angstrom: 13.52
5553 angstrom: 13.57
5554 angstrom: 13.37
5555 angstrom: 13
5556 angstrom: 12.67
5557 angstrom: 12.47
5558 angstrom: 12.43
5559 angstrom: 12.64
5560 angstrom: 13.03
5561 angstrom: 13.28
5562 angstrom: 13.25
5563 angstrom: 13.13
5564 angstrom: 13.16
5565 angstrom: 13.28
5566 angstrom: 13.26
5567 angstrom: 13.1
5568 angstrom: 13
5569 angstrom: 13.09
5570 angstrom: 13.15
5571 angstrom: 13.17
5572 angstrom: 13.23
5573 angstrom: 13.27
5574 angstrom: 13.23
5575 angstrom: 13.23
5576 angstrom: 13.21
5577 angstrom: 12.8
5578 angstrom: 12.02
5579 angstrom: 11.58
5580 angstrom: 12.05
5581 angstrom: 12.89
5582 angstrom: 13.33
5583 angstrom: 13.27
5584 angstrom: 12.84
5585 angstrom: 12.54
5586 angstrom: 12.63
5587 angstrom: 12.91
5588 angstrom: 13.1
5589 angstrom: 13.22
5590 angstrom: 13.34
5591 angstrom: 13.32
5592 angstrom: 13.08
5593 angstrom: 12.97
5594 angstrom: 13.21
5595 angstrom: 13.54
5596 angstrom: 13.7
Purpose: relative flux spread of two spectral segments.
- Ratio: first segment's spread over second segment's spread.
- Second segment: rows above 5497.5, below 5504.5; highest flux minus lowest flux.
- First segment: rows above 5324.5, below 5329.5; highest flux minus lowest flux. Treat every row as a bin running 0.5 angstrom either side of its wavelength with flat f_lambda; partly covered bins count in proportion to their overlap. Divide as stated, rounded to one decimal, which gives 1.0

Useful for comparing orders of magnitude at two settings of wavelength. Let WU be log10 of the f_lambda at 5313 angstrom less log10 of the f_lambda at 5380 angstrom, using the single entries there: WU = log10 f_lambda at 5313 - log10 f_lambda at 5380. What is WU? -0.025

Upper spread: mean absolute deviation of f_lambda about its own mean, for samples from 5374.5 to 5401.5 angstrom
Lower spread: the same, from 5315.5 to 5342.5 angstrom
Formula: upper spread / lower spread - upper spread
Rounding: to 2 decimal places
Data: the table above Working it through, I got 0.37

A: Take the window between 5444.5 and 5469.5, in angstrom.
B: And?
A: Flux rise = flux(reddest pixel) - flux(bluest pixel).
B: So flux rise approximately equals 1.0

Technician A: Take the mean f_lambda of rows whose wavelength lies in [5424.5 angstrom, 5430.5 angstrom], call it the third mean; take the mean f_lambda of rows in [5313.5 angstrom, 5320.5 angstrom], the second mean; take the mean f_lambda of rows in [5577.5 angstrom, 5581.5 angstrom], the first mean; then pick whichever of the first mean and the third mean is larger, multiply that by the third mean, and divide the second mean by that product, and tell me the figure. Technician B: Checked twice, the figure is 0.068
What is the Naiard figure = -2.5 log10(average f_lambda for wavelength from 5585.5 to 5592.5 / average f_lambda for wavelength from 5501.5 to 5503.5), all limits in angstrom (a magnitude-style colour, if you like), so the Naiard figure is 0.03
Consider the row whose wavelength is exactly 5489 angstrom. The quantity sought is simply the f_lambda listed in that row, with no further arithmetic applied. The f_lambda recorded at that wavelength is 13.81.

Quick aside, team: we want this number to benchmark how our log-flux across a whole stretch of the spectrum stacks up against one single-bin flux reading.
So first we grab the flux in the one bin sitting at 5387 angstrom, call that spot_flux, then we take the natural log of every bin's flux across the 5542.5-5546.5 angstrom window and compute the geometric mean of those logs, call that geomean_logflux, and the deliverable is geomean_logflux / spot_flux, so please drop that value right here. 0.203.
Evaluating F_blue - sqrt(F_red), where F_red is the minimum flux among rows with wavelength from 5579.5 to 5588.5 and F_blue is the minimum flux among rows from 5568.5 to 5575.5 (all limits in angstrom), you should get 9.6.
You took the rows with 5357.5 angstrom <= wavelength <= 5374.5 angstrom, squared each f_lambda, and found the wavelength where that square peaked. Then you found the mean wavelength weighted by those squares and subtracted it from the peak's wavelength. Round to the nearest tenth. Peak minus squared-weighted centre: -5.7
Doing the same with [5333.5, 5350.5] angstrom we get 5.8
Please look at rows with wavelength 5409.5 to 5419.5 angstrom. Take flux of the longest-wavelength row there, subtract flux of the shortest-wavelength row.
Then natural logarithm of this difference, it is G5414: -0.3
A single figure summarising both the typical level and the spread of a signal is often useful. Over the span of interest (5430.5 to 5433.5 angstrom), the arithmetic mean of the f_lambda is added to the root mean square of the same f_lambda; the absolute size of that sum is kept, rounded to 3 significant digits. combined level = 28.2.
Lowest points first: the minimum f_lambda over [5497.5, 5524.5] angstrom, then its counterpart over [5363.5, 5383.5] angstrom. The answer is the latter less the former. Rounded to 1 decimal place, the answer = -0.8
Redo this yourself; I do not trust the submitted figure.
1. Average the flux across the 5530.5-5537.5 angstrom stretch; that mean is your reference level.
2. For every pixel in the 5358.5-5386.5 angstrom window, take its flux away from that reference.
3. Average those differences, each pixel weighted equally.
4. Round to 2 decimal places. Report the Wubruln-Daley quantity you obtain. -0.12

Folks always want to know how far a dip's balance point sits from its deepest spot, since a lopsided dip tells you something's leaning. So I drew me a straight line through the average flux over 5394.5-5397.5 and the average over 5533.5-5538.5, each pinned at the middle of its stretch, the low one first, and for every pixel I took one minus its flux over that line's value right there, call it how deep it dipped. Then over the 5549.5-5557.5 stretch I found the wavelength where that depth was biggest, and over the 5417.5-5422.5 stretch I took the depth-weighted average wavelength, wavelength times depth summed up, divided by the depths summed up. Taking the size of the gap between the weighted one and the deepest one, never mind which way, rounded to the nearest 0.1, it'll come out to 137.1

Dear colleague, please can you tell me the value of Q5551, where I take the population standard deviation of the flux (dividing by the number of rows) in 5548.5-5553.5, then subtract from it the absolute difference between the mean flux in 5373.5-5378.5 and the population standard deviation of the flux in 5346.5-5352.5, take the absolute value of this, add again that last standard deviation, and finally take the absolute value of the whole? 12.1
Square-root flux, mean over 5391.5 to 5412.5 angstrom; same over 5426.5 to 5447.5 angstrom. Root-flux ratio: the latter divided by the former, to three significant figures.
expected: 1.03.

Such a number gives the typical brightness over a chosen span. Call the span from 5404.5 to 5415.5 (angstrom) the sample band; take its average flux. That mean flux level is 13.3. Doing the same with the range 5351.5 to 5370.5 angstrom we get 13.4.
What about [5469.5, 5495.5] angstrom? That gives 14.3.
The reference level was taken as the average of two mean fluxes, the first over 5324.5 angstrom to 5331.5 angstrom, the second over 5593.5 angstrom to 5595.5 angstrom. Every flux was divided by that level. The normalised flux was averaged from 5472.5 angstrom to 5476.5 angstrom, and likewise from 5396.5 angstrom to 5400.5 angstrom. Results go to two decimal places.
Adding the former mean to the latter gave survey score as 2.13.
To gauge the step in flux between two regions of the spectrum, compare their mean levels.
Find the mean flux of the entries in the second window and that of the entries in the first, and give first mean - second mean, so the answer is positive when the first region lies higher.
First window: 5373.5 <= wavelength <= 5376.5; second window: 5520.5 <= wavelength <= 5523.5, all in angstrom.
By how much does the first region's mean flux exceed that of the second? -0.13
